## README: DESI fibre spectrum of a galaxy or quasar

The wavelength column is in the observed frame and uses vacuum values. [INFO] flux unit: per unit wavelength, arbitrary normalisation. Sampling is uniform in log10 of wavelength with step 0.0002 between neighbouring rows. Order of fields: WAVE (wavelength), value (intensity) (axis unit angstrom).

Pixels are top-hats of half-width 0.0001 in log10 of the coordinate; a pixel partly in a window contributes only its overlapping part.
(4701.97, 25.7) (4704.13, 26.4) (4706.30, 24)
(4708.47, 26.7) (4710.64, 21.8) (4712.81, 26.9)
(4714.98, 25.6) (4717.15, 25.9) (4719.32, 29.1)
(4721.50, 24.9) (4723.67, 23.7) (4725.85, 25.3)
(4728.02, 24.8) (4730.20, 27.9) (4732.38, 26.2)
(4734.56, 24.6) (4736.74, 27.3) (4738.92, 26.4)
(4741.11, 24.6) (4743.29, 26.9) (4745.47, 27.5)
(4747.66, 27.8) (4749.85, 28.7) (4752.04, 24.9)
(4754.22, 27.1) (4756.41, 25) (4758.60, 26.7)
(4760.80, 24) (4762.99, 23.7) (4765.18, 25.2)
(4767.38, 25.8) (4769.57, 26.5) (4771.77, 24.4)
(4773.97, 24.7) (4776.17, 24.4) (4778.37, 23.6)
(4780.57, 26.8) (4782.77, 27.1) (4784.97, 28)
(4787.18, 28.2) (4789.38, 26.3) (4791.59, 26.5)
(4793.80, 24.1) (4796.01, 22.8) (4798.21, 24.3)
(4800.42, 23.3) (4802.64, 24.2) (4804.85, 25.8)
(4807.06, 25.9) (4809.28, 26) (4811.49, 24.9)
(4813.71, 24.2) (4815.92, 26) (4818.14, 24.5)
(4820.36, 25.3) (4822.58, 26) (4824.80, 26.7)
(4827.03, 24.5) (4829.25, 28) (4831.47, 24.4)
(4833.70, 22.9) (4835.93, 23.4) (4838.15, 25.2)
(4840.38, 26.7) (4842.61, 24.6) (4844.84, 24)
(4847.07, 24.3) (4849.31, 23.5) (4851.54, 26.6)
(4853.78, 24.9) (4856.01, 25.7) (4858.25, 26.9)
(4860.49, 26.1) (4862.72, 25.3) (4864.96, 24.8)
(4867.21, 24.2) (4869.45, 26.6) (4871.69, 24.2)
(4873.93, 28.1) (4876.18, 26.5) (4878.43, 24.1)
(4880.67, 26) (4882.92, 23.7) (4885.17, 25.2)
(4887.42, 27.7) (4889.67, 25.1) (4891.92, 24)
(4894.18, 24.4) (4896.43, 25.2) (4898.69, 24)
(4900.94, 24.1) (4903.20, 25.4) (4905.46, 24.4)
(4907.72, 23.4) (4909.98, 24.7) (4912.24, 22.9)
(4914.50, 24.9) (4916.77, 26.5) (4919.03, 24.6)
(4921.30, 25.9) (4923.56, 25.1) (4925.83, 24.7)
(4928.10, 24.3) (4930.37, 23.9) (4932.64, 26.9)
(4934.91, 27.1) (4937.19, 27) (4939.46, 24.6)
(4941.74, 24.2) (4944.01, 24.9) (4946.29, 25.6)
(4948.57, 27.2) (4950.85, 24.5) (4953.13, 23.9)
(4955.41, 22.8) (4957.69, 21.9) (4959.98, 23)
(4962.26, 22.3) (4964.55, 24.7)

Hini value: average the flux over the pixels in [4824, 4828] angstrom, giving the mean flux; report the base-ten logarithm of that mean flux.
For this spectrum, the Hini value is 1.41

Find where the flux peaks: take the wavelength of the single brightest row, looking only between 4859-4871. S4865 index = 4869.45 angstrom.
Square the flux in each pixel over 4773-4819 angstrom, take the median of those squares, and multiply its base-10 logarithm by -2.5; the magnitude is -6.98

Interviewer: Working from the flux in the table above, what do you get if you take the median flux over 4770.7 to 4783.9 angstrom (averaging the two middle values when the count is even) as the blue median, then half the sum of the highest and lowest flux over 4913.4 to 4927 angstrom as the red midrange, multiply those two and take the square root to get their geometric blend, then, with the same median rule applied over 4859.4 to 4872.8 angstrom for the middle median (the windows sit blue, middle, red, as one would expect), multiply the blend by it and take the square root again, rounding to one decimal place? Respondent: 25.0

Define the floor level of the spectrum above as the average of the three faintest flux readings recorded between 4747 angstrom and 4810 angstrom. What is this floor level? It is 23.2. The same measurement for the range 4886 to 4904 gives 24.0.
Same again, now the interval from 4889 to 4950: 23.4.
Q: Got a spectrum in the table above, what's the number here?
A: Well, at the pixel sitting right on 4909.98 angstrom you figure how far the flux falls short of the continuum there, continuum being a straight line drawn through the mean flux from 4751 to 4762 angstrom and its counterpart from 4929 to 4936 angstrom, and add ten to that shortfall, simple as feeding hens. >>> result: 11.2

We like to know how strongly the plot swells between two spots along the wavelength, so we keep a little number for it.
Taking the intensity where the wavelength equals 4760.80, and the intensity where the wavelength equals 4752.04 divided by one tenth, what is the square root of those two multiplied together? 77.3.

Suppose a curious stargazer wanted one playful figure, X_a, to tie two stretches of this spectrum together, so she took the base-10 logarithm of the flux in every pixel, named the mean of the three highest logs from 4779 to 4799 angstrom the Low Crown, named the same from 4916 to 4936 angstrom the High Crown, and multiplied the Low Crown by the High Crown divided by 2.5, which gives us 0.825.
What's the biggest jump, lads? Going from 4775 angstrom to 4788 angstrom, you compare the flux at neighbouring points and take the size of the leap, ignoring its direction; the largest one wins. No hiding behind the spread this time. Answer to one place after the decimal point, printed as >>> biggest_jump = 3.2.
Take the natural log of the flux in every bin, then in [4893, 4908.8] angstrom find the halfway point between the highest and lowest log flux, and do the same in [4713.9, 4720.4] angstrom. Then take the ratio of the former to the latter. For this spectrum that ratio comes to 0.97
